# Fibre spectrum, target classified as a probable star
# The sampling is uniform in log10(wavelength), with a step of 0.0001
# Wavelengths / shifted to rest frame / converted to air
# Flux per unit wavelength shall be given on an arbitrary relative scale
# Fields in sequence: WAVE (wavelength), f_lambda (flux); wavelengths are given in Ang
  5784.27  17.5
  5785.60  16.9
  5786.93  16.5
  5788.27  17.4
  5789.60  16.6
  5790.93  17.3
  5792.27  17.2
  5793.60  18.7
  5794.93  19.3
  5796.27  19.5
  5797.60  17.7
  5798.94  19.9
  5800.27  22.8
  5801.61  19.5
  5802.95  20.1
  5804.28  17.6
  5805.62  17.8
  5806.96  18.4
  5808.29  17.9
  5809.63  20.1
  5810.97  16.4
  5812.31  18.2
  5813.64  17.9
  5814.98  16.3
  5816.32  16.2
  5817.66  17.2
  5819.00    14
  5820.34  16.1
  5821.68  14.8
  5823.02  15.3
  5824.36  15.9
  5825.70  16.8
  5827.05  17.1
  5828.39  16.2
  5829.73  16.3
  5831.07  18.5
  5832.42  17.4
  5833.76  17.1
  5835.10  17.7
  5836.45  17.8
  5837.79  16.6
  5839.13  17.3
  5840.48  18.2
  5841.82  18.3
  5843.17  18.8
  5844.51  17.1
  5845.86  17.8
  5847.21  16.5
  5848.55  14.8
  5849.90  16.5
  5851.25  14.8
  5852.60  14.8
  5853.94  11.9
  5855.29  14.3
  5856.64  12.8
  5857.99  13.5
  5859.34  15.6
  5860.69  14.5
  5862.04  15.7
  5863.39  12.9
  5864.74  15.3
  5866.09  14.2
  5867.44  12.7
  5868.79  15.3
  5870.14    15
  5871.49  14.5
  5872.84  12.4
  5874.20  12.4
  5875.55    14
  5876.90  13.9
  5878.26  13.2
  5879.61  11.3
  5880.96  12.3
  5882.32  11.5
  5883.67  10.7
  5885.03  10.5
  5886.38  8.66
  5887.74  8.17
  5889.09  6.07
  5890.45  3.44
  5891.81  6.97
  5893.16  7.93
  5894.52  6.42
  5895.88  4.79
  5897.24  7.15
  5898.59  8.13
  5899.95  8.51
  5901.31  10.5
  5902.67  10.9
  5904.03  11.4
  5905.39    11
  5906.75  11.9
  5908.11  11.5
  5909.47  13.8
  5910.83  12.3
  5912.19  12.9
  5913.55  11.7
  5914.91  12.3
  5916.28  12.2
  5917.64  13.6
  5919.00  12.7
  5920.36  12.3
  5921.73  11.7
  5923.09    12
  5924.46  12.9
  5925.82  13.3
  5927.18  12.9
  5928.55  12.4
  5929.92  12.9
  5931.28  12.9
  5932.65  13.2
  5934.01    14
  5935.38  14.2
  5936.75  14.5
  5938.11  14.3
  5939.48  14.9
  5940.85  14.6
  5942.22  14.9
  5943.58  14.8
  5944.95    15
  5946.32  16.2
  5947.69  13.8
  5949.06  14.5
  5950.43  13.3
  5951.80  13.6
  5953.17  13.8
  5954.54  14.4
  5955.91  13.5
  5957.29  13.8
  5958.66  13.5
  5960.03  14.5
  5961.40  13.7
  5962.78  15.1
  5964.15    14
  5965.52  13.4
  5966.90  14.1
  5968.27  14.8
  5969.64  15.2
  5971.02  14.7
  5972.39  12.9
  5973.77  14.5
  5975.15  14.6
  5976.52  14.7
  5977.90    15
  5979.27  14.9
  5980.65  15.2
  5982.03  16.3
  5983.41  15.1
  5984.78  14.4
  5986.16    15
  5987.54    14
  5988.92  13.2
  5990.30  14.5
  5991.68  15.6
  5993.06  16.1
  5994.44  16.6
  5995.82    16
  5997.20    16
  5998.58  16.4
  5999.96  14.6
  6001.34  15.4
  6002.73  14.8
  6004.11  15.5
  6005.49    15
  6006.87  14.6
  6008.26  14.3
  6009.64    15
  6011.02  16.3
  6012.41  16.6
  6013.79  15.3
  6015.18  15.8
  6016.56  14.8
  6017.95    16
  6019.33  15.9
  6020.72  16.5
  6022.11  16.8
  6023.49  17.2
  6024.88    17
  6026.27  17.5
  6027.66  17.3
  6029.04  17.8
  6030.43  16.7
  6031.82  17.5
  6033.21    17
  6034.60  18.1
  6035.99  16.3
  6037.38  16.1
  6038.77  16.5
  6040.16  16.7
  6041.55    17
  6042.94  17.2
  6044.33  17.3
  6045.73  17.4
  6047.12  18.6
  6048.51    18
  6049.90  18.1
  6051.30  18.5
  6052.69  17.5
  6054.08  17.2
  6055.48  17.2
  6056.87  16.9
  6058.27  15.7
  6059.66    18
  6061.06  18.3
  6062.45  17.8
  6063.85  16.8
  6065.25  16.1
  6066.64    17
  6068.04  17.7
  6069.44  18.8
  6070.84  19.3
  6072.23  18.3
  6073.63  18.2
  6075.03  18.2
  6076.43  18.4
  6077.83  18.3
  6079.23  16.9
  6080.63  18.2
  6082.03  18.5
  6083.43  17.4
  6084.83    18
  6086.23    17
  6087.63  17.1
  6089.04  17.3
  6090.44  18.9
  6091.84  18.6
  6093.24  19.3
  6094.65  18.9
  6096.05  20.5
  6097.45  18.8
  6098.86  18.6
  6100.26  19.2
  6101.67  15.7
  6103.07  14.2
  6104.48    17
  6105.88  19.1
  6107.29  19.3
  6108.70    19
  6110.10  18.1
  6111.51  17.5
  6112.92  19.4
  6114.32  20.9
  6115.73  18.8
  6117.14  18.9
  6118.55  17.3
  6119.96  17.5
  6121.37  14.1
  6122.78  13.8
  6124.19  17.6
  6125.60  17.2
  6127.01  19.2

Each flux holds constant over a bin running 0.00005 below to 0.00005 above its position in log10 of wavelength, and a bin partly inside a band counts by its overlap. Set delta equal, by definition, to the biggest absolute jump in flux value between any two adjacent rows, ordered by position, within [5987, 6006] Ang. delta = 1.8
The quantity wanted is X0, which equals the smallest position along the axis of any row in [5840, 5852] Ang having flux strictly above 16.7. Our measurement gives 5840.48 Ang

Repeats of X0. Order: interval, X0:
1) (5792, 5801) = 5792.27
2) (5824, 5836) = 5825.70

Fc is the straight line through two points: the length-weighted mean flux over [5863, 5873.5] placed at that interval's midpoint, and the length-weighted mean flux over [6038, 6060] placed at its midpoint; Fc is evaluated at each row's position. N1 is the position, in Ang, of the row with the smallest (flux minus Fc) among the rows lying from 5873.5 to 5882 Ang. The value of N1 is 5879.61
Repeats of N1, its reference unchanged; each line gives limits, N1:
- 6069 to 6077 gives 6075.03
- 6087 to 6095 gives 6087.63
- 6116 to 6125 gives 6122.78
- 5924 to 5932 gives 5928.55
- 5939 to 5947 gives 5940.85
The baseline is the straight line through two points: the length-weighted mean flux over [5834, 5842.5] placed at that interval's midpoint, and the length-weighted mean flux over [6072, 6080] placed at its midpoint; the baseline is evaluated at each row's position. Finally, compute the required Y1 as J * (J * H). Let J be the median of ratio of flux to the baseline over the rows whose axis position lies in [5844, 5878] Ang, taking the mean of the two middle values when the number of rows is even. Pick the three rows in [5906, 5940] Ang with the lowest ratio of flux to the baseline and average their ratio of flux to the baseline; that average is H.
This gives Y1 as 0.44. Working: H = 0.66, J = 0.82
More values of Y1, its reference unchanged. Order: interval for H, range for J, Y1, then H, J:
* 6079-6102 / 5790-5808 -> 1.04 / 0.92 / 1.07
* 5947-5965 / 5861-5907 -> 0.31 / 0.75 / 0.64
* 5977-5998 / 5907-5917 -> 0.37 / 0.78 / 0.69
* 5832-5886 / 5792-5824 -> 0.63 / 0.61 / 1.02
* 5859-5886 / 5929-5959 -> 0.38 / 0.61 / 0.79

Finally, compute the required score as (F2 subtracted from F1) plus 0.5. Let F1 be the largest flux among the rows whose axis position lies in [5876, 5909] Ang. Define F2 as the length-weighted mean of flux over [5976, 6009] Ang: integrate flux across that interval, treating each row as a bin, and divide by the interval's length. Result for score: -1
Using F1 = 13.9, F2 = 15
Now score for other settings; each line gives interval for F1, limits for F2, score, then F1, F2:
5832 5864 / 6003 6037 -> 3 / 18.8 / 16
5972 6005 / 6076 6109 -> -1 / 16.6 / 18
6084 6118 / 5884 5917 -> 12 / 20.9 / 10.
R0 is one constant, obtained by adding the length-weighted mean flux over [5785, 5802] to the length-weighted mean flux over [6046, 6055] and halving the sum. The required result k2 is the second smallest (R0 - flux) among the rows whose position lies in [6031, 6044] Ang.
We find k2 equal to 0.7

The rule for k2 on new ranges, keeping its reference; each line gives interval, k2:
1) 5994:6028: 0.9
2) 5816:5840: 0.4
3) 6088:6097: -1.1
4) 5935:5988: 2.0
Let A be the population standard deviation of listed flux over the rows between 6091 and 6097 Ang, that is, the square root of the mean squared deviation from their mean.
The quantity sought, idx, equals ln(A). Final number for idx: -0.33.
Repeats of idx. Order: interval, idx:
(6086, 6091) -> -0.26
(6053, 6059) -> -0.48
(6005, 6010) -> -1.22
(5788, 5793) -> -1.17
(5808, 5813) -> 0.27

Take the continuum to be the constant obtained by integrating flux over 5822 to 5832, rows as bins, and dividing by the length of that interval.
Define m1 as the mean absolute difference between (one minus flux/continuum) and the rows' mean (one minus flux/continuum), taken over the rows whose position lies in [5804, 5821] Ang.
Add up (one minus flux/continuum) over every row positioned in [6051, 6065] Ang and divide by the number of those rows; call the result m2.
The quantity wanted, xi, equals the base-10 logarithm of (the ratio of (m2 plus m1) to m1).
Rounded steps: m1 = 0.07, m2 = -0.05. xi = -0.64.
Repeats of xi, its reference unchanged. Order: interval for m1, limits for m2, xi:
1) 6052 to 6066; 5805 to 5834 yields -0.40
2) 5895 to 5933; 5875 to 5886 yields 0.60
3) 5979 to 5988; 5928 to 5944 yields 0.81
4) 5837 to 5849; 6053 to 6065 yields -0.66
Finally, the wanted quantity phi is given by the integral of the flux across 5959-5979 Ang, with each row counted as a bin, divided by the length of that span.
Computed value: 14.4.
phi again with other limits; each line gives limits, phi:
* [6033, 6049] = 17.2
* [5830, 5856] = 16.6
